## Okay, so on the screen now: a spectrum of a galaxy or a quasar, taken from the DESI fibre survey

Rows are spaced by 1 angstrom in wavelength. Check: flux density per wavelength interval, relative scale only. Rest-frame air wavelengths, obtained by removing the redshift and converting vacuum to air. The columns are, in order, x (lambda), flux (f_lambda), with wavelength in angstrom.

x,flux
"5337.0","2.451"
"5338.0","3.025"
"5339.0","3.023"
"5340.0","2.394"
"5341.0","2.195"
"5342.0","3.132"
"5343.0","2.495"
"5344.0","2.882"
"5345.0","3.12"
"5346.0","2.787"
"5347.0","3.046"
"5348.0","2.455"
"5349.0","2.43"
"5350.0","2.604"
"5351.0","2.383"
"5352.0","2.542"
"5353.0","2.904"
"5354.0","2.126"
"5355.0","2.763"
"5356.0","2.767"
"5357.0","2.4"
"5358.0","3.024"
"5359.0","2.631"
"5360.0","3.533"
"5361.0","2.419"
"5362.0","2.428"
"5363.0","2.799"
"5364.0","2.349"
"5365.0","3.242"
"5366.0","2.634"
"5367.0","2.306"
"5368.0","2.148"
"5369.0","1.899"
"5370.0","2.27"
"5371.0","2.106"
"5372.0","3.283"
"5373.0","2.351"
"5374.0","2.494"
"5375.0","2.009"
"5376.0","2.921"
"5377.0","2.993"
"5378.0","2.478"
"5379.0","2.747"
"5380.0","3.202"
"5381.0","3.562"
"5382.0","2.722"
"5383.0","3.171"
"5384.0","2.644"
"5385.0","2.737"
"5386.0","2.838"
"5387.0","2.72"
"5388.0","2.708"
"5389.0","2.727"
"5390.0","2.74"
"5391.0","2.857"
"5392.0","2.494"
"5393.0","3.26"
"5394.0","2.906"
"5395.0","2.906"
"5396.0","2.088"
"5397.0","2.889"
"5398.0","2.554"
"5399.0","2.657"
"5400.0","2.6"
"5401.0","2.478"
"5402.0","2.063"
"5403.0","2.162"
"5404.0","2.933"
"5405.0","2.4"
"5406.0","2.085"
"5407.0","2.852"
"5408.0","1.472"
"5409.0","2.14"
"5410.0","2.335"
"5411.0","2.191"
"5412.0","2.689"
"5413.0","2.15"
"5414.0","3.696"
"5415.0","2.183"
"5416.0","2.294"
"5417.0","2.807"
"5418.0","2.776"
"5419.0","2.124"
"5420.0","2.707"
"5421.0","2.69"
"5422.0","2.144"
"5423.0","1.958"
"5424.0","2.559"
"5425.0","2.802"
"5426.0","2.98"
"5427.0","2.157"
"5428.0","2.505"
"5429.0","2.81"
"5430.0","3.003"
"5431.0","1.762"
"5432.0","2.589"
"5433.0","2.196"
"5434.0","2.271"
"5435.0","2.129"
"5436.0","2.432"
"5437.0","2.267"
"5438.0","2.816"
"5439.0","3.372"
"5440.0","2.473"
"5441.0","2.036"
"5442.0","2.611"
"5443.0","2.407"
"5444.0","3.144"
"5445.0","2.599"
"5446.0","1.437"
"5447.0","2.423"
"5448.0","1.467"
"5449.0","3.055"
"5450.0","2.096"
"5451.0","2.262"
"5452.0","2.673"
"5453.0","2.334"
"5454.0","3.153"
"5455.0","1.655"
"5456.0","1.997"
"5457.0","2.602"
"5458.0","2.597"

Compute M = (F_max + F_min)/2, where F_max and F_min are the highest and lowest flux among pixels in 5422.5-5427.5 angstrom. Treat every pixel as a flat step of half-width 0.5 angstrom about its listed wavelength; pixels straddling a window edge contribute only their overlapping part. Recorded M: 2.47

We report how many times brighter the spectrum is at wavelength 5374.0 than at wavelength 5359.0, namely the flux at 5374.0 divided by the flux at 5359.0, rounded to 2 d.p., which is 0.95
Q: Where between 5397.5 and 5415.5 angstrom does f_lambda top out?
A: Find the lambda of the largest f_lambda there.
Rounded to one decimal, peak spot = 5414.0 angstrom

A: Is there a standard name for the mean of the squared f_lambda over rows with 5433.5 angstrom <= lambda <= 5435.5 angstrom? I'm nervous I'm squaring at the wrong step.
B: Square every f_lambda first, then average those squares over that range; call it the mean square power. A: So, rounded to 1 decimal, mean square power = 4.8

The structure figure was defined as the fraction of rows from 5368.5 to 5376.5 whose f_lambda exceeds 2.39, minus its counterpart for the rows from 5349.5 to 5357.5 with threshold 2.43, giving -0.25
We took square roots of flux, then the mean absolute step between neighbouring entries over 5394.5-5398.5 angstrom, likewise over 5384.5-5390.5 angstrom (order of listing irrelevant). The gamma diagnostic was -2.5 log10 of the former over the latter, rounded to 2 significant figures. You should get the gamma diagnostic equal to -2.8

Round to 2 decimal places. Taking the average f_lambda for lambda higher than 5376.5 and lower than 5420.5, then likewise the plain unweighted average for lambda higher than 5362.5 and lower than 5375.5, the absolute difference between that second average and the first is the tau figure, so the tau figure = 0.18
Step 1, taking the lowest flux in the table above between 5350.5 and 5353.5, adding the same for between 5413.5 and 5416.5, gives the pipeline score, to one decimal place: 4.6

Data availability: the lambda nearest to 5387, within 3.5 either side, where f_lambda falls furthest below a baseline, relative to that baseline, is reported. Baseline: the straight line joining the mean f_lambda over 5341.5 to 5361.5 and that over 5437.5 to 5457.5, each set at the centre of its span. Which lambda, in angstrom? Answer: 5384.0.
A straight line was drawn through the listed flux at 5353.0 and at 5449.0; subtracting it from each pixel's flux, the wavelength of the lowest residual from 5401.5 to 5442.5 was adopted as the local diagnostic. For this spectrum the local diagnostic 5408.0 angstrom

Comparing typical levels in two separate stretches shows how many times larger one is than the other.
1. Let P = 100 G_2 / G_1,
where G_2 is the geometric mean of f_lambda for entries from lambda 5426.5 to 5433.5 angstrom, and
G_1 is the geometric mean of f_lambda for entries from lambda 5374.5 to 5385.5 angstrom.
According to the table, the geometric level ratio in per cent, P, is 85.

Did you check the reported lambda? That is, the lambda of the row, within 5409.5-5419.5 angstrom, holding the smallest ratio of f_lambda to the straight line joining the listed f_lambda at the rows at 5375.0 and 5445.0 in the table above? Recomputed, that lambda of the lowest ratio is 5419.0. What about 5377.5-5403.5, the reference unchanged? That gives 5402.0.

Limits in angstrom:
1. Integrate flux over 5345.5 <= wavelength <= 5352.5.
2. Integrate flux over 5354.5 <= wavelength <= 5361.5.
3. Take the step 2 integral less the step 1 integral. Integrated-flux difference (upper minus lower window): 1.3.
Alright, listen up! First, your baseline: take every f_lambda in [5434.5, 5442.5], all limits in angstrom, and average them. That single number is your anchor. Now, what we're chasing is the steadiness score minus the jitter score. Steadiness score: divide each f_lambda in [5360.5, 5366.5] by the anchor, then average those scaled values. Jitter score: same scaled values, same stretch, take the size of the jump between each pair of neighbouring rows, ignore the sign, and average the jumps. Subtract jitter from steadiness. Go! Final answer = 0.87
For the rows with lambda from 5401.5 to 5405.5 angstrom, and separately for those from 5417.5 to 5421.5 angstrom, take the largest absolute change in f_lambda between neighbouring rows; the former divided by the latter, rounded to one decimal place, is 1.2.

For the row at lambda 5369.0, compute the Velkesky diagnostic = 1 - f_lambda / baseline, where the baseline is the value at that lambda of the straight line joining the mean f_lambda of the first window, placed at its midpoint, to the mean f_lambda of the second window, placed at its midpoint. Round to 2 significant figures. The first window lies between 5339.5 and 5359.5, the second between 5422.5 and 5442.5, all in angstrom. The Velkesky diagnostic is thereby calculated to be 0.27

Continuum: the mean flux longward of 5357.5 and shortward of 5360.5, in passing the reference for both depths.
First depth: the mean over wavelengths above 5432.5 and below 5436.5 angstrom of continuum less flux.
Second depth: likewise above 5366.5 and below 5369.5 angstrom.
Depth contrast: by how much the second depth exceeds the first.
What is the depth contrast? 0.14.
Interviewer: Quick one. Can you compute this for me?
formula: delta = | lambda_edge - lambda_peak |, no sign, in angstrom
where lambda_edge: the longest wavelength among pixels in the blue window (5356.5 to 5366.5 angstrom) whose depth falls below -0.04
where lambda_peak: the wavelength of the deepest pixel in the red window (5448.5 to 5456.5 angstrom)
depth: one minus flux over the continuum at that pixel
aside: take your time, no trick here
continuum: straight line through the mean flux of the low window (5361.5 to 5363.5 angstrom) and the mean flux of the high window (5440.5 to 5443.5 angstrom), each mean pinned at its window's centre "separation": 90 angstrom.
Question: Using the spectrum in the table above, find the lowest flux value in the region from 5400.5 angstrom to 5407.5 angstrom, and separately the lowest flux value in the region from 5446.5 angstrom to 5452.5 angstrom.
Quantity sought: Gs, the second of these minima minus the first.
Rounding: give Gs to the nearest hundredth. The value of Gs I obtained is -0.60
